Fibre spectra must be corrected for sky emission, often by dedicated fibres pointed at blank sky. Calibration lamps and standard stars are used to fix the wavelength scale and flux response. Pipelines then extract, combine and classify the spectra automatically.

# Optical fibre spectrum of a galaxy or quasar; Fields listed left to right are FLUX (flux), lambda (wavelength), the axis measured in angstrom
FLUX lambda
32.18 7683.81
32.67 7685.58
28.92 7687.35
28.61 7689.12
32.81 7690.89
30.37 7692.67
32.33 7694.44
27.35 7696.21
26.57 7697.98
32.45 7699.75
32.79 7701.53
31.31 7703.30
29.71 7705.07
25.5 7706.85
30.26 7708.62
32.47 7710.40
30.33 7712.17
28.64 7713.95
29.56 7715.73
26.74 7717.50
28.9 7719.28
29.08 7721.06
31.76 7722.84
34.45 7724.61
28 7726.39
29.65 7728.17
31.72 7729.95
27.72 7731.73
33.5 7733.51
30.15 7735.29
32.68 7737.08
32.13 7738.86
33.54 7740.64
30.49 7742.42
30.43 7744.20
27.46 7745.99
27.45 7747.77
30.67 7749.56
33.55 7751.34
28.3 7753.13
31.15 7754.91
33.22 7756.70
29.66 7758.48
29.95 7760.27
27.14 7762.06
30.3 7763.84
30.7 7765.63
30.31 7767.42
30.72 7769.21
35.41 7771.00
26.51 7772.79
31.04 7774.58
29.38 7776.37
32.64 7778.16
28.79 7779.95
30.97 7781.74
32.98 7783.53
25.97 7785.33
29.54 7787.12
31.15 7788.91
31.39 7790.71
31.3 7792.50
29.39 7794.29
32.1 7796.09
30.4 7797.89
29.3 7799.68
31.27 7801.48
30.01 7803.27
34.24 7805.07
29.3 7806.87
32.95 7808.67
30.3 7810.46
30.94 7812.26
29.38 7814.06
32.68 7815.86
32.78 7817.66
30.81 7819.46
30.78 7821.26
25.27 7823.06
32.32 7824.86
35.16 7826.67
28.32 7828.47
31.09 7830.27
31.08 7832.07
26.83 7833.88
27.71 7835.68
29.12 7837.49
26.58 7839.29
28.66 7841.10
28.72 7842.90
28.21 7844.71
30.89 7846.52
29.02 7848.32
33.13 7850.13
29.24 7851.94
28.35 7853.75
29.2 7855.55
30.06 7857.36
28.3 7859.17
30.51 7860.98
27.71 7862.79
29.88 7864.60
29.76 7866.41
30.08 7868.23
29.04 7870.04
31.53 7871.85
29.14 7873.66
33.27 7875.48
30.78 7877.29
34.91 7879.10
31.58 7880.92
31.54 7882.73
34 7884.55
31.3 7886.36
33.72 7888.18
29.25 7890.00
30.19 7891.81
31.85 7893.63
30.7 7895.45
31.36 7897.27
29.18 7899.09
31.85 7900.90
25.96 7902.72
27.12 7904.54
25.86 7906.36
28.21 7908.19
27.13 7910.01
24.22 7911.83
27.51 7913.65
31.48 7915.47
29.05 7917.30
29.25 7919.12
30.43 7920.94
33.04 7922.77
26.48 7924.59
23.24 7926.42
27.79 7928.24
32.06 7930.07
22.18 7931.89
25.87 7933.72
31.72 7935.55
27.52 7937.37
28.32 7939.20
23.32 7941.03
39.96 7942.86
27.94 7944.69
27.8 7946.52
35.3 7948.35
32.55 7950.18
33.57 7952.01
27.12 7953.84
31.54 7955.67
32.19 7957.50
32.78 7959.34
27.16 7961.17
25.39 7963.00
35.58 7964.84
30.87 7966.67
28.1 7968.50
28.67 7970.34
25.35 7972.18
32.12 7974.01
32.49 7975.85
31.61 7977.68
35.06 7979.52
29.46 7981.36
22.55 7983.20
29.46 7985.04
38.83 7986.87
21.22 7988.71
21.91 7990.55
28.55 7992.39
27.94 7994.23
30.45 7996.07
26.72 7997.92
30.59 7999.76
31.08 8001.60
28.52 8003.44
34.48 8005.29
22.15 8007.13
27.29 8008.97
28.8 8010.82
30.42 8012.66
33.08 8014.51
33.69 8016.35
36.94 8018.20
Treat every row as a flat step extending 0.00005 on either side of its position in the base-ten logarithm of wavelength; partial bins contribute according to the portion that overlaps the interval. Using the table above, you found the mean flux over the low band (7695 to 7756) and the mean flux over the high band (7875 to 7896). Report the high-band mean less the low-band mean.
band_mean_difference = 2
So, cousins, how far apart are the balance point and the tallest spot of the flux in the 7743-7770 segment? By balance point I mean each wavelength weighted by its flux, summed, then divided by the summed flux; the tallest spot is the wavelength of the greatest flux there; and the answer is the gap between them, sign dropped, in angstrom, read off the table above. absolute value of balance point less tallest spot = 5.4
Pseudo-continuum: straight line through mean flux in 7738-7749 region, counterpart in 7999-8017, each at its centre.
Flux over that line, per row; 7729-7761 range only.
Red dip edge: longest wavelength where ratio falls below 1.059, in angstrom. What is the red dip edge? 7760.27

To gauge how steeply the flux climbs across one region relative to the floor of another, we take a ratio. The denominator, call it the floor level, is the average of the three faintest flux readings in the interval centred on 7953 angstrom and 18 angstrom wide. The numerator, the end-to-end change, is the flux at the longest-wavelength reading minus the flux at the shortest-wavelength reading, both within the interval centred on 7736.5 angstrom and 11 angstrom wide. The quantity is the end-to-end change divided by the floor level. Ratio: 0.21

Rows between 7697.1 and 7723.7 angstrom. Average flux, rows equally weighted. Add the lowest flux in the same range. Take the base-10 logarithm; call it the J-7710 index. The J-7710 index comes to 1.74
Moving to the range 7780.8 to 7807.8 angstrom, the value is 1.75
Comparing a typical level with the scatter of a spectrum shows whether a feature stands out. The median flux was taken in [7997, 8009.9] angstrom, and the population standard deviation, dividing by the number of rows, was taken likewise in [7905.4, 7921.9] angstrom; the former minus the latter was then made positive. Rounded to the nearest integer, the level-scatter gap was 26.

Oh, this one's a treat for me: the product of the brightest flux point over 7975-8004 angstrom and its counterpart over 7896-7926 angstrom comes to 1283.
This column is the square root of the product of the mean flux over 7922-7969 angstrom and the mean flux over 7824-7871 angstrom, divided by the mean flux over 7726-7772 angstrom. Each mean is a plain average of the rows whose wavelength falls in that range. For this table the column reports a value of 0.966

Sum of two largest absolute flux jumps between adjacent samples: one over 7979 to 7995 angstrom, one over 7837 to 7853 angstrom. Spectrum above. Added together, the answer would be 21.7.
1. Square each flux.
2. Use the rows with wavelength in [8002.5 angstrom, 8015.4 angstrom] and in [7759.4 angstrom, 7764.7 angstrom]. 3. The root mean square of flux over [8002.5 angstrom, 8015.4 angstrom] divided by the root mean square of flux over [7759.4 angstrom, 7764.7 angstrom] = 1.01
